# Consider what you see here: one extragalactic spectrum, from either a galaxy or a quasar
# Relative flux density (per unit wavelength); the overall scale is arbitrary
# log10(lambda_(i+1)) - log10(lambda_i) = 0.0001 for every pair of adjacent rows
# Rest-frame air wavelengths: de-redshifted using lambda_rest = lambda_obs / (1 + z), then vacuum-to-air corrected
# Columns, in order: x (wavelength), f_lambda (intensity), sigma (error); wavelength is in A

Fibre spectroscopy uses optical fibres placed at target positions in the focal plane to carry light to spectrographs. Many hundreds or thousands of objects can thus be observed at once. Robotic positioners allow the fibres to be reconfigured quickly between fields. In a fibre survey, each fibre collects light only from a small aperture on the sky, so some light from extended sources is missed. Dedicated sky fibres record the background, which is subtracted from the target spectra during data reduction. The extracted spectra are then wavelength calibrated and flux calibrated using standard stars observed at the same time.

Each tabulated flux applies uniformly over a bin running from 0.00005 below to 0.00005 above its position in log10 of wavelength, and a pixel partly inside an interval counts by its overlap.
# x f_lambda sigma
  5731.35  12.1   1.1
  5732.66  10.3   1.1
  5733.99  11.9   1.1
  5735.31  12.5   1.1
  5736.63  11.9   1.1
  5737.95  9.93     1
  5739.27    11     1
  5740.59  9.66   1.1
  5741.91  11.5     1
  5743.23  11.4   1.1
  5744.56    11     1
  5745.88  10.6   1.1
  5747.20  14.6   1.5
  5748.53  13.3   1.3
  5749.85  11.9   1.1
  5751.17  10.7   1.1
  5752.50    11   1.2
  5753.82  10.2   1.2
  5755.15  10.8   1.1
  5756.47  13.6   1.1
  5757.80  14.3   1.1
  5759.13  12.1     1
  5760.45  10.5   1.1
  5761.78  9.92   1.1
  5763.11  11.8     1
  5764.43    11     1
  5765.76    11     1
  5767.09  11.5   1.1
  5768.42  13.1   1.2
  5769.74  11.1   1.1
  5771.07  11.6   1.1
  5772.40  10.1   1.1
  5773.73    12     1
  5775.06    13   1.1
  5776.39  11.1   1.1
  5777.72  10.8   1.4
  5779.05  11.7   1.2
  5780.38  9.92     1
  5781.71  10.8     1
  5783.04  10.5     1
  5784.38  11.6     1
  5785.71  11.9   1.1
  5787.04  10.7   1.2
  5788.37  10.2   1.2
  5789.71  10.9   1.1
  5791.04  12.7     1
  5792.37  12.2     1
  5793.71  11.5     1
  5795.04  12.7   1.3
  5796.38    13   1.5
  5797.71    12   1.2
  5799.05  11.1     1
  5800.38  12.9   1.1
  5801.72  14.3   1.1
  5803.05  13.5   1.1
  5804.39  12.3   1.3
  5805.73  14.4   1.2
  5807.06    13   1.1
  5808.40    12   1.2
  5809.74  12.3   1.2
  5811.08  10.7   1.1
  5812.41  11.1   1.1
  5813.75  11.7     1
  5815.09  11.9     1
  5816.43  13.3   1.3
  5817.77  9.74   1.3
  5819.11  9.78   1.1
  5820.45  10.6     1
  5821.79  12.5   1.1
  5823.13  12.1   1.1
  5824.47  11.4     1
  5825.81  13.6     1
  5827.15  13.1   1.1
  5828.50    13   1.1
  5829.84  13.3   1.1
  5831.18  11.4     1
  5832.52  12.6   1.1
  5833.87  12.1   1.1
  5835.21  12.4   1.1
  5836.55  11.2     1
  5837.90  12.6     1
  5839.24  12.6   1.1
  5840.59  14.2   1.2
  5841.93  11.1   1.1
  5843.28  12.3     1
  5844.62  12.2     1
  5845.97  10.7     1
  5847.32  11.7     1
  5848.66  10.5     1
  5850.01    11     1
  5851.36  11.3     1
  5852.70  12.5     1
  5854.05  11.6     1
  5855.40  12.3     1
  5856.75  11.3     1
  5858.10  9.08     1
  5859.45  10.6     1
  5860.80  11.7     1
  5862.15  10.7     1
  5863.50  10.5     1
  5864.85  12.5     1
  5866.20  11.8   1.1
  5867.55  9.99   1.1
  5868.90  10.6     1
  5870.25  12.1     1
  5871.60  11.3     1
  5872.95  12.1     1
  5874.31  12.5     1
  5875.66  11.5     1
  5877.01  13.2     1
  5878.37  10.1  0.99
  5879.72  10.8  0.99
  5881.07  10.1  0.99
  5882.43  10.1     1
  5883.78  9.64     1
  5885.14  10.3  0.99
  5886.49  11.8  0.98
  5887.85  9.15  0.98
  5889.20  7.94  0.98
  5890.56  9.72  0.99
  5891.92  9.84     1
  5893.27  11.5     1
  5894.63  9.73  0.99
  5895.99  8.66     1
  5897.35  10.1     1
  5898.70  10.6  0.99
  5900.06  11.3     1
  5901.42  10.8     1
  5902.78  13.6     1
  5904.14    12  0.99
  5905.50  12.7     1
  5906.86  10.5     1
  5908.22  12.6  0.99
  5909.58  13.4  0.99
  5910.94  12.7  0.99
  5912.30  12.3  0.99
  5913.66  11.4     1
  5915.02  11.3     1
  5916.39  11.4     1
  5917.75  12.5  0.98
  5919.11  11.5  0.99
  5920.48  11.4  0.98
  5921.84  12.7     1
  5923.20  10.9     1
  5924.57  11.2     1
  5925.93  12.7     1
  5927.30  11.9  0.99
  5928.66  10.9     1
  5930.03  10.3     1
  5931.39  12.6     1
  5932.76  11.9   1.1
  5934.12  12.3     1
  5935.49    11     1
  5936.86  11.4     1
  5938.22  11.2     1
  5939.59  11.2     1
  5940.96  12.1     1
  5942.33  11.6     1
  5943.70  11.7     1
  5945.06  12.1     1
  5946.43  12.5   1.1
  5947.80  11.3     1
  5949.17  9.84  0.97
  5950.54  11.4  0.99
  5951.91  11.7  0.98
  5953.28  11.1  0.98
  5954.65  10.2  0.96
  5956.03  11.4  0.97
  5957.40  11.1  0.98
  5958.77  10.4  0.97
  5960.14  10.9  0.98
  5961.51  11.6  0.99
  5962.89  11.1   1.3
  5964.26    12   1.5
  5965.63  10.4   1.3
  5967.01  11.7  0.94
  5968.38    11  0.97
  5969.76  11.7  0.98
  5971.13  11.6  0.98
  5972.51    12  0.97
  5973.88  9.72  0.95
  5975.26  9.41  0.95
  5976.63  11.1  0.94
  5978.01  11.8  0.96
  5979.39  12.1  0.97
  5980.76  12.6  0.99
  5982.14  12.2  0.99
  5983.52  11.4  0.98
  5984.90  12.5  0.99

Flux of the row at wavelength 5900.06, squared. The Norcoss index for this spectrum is 128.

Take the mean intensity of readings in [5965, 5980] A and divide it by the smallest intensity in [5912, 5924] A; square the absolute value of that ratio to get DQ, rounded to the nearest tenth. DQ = 1.0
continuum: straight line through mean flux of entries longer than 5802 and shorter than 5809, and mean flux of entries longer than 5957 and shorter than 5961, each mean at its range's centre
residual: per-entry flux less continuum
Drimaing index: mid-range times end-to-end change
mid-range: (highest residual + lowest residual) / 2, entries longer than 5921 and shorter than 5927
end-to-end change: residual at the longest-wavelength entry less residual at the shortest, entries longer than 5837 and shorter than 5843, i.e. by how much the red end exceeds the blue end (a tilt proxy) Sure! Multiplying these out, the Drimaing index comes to -0.7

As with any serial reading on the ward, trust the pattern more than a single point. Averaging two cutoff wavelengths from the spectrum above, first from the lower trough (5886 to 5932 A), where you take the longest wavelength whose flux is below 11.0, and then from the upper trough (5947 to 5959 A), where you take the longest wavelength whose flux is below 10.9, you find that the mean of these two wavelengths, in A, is 5944.4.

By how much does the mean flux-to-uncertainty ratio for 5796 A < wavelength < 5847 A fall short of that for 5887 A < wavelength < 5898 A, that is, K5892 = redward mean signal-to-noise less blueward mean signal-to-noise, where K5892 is -1.4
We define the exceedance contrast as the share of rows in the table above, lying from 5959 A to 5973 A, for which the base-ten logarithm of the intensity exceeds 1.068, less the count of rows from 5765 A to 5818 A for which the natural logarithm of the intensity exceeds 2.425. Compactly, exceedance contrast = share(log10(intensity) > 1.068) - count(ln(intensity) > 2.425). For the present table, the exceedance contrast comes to -25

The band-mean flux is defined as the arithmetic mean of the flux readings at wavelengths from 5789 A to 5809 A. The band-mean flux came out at 12.6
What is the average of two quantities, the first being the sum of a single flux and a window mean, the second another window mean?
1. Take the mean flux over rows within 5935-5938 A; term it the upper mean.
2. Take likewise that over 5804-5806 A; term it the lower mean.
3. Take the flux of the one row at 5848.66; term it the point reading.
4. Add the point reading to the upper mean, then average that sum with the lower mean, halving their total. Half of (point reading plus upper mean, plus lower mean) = 17.5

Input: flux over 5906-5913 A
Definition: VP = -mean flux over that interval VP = -12.3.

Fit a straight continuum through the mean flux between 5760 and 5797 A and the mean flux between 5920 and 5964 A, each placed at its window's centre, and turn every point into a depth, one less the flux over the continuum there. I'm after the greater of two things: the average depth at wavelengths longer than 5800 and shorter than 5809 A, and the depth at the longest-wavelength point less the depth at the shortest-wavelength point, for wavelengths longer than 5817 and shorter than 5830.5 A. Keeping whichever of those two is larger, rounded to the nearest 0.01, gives -0.16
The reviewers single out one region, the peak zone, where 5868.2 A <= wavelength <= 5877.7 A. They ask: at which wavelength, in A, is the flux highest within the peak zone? 5877.01 A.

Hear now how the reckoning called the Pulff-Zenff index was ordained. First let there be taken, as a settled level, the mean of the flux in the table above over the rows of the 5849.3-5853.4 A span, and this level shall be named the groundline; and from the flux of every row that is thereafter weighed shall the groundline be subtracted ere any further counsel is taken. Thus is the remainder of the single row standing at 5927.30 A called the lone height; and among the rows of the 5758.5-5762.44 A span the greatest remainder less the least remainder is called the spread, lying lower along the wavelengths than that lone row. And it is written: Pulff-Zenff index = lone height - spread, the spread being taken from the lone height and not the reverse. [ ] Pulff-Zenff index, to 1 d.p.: -1.9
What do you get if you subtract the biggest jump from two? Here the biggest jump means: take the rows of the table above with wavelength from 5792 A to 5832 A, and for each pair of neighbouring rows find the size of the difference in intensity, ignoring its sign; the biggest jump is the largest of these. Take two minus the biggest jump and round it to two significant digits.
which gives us -1.6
